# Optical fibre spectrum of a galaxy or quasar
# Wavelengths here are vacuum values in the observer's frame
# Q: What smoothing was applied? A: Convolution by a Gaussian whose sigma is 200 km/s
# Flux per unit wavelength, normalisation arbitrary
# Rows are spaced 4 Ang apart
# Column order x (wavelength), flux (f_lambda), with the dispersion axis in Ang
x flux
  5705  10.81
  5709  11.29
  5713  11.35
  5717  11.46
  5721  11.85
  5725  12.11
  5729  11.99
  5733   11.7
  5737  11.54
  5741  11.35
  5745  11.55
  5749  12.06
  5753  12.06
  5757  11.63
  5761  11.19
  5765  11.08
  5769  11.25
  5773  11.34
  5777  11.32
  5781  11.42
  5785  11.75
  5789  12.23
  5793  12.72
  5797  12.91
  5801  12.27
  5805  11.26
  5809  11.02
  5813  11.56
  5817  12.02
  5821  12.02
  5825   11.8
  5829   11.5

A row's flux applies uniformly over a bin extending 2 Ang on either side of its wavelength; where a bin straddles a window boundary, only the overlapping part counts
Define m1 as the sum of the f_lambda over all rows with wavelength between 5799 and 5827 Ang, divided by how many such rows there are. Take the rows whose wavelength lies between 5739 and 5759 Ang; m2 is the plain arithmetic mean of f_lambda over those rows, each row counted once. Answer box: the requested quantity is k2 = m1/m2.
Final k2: 1.00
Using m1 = 11.7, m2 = 11.7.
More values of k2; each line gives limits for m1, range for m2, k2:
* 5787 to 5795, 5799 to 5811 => 1.08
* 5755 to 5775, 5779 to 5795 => 0.94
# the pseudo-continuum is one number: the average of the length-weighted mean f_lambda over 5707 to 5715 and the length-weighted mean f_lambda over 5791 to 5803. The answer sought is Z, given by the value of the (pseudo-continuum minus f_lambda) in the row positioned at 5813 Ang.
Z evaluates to 0.42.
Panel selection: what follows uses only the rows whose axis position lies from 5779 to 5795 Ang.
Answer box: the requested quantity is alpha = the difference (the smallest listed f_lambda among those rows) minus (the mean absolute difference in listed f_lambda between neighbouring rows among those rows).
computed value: 11.0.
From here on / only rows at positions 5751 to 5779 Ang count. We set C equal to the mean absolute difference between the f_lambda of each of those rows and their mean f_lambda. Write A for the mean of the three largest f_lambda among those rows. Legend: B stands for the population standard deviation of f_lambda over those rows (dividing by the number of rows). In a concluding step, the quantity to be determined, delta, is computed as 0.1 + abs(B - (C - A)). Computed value 11.8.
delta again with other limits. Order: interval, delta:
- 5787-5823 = 12.8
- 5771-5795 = 12.4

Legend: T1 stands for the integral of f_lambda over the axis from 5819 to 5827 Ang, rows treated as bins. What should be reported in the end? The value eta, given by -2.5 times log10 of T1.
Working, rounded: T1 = 95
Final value -4.95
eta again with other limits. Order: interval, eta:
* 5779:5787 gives -4.92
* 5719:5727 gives -4.95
